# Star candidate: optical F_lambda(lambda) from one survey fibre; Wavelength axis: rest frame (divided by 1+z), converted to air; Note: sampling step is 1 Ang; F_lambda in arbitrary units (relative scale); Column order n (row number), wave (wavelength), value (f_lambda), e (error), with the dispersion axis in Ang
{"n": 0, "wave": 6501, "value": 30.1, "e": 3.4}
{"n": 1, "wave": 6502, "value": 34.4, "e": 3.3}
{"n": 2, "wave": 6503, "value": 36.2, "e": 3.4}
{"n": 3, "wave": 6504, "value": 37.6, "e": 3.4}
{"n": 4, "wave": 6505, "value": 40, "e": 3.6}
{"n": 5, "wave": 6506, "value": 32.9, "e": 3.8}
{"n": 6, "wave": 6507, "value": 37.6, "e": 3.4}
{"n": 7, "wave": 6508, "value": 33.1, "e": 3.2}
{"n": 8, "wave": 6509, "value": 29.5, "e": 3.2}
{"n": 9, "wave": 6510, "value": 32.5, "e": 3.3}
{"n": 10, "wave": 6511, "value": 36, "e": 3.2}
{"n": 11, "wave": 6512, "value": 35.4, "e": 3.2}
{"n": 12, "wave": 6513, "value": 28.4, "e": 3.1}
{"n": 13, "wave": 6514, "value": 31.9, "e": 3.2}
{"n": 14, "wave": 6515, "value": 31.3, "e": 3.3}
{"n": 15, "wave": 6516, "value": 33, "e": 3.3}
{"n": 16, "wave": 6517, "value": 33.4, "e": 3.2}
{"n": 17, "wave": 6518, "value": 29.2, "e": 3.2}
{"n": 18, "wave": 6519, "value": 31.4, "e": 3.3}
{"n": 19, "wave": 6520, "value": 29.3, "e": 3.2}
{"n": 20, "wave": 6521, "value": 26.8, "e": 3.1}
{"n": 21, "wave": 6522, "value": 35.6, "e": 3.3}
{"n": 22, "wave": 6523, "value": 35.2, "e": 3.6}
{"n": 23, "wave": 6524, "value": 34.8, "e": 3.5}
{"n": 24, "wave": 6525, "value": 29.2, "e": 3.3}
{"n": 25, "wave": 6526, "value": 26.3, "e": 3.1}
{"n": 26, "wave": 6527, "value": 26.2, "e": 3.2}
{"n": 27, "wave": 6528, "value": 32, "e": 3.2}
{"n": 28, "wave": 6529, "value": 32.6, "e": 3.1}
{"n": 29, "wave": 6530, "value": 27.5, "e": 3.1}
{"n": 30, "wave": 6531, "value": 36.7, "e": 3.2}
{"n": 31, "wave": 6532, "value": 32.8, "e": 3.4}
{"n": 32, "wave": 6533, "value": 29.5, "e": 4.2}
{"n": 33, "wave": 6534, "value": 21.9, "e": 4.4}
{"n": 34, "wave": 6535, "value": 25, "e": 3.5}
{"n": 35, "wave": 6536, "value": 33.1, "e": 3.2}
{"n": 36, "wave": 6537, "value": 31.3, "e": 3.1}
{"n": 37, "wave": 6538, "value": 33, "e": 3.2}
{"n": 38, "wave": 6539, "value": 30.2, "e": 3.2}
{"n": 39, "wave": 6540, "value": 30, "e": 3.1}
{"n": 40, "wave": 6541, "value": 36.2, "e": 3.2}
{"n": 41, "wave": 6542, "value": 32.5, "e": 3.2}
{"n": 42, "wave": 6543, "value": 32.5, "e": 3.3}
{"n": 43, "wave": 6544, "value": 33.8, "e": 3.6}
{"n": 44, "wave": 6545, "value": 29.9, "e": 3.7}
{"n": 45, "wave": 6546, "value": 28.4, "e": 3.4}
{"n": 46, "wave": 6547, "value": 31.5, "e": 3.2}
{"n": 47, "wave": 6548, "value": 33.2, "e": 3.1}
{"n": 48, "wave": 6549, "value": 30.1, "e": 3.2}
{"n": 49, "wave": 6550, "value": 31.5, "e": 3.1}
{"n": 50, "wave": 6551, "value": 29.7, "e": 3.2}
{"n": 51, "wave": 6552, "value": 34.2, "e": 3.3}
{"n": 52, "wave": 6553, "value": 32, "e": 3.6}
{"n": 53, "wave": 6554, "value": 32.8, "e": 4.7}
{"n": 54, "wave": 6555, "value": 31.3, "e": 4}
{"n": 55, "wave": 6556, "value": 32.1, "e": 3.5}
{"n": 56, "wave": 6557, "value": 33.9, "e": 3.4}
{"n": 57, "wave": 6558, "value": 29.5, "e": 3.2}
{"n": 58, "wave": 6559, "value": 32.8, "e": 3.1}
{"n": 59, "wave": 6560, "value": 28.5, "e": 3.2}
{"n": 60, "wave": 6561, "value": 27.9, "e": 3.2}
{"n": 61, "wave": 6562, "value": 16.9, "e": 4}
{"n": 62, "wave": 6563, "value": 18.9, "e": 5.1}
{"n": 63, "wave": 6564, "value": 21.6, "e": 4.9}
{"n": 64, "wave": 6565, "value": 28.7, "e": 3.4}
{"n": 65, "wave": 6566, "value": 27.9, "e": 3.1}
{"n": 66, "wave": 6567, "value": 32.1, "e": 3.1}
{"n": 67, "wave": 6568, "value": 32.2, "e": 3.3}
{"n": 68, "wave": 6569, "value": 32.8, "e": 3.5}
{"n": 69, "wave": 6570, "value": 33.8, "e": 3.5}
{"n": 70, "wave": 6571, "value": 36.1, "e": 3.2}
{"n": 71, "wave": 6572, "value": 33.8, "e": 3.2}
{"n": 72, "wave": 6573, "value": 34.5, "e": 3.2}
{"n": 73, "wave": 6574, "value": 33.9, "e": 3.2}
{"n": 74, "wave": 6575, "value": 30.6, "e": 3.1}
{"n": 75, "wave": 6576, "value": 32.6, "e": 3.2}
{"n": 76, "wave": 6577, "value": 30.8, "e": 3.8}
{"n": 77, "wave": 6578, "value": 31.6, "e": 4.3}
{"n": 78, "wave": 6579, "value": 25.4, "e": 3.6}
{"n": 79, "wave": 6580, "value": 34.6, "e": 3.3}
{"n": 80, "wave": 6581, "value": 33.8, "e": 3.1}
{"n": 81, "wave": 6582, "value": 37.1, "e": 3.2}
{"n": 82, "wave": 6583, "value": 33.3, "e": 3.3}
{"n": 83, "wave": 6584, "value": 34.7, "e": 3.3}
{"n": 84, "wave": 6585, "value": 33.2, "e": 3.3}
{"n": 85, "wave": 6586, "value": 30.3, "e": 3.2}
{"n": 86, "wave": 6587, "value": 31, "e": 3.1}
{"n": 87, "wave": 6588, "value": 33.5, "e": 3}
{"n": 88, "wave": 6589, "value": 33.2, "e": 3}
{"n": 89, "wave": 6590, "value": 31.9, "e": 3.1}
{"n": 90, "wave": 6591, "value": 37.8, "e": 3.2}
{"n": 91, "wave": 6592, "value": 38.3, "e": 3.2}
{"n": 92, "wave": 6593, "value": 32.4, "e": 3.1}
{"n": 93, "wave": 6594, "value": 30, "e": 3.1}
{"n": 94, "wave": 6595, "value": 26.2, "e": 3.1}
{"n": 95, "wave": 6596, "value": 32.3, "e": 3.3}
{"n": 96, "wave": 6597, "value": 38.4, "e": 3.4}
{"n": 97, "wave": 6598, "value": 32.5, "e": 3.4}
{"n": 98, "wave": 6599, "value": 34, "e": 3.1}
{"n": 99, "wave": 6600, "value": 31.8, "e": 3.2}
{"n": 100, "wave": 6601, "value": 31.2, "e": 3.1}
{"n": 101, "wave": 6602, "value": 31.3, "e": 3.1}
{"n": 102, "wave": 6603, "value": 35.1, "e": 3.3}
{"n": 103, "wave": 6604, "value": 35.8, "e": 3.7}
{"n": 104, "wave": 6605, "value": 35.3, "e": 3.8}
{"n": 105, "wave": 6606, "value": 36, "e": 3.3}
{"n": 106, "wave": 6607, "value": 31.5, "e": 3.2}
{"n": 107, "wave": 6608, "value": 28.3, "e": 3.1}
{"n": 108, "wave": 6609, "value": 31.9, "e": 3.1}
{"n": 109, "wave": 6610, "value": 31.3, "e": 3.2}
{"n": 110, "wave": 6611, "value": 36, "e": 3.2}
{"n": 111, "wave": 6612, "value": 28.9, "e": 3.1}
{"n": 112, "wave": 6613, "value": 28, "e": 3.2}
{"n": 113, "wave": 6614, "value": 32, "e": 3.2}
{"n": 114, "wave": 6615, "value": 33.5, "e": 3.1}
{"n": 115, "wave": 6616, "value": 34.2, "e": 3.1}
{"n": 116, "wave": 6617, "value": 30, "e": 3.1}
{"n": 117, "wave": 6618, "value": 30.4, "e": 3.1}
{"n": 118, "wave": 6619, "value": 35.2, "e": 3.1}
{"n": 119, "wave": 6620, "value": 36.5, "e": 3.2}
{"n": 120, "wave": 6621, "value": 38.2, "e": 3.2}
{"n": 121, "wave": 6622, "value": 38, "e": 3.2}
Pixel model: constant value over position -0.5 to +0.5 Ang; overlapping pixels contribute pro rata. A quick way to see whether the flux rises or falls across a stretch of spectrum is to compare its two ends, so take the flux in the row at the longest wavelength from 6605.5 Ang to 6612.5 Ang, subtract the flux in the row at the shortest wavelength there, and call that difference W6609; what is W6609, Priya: -7.1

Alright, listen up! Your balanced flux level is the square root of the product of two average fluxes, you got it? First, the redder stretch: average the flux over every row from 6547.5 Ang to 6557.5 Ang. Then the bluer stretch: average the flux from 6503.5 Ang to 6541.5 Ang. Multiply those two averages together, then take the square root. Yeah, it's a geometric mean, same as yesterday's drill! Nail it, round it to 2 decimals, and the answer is 31.94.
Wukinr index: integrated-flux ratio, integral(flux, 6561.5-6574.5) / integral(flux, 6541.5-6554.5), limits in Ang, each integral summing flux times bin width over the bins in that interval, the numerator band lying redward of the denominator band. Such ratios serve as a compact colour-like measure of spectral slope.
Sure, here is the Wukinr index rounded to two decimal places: 0.93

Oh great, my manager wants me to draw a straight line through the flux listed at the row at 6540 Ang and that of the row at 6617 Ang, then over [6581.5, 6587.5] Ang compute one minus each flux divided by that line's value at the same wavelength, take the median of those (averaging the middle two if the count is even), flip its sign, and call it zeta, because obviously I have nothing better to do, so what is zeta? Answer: 0.11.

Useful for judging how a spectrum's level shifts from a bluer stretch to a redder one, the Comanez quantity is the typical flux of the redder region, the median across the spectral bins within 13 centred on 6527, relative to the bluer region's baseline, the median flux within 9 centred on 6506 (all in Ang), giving 0.93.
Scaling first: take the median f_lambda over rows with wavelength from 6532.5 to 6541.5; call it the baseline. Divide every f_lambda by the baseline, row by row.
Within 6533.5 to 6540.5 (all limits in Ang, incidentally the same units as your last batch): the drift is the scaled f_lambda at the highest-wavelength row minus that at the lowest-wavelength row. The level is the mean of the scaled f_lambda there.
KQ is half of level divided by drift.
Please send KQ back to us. 2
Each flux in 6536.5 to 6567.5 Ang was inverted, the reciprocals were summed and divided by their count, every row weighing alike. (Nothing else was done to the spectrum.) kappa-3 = 0.034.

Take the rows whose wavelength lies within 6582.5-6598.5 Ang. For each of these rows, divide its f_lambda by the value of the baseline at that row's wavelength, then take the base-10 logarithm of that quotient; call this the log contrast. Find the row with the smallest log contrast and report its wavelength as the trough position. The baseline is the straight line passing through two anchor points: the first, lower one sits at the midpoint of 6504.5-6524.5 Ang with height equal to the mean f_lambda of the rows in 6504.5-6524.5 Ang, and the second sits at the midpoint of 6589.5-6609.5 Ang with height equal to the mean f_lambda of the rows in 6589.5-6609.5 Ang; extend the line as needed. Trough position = 6595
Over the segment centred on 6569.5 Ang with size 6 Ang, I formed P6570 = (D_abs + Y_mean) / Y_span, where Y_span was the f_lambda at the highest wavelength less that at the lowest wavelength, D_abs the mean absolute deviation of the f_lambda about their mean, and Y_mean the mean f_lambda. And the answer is 20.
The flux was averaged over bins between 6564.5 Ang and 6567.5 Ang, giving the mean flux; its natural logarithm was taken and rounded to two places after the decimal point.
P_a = 3.39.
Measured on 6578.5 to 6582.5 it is 3.49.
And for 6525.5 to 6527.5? 3.27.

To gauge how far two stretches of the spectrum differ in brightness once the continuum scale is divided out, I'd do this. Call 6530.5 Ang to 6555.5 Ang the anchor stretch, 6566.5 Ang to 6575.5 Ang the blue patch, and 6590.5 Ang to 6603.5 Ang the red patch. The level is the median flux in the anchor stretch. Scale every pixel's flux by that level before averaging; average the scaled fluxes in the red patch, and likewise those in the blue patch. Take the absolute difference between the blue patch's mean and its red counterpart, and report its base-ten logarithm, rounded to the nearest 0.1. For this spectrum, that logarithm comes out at -2.4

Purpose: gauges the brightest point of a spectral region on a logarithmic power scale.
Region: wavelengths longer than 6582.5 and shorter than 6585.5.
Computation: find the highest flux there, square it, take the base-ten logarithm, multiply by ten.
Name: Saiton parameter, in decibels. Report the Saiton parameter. 30.81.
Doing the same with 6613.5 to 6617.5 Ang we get 30.68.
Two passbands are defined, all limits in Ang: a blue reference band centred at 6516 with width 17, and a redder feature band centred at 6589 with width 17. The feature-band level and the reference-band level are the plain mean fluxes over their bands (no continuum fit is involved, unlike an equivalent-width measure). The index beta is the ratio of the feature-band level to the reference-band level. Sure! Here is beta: 1.04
